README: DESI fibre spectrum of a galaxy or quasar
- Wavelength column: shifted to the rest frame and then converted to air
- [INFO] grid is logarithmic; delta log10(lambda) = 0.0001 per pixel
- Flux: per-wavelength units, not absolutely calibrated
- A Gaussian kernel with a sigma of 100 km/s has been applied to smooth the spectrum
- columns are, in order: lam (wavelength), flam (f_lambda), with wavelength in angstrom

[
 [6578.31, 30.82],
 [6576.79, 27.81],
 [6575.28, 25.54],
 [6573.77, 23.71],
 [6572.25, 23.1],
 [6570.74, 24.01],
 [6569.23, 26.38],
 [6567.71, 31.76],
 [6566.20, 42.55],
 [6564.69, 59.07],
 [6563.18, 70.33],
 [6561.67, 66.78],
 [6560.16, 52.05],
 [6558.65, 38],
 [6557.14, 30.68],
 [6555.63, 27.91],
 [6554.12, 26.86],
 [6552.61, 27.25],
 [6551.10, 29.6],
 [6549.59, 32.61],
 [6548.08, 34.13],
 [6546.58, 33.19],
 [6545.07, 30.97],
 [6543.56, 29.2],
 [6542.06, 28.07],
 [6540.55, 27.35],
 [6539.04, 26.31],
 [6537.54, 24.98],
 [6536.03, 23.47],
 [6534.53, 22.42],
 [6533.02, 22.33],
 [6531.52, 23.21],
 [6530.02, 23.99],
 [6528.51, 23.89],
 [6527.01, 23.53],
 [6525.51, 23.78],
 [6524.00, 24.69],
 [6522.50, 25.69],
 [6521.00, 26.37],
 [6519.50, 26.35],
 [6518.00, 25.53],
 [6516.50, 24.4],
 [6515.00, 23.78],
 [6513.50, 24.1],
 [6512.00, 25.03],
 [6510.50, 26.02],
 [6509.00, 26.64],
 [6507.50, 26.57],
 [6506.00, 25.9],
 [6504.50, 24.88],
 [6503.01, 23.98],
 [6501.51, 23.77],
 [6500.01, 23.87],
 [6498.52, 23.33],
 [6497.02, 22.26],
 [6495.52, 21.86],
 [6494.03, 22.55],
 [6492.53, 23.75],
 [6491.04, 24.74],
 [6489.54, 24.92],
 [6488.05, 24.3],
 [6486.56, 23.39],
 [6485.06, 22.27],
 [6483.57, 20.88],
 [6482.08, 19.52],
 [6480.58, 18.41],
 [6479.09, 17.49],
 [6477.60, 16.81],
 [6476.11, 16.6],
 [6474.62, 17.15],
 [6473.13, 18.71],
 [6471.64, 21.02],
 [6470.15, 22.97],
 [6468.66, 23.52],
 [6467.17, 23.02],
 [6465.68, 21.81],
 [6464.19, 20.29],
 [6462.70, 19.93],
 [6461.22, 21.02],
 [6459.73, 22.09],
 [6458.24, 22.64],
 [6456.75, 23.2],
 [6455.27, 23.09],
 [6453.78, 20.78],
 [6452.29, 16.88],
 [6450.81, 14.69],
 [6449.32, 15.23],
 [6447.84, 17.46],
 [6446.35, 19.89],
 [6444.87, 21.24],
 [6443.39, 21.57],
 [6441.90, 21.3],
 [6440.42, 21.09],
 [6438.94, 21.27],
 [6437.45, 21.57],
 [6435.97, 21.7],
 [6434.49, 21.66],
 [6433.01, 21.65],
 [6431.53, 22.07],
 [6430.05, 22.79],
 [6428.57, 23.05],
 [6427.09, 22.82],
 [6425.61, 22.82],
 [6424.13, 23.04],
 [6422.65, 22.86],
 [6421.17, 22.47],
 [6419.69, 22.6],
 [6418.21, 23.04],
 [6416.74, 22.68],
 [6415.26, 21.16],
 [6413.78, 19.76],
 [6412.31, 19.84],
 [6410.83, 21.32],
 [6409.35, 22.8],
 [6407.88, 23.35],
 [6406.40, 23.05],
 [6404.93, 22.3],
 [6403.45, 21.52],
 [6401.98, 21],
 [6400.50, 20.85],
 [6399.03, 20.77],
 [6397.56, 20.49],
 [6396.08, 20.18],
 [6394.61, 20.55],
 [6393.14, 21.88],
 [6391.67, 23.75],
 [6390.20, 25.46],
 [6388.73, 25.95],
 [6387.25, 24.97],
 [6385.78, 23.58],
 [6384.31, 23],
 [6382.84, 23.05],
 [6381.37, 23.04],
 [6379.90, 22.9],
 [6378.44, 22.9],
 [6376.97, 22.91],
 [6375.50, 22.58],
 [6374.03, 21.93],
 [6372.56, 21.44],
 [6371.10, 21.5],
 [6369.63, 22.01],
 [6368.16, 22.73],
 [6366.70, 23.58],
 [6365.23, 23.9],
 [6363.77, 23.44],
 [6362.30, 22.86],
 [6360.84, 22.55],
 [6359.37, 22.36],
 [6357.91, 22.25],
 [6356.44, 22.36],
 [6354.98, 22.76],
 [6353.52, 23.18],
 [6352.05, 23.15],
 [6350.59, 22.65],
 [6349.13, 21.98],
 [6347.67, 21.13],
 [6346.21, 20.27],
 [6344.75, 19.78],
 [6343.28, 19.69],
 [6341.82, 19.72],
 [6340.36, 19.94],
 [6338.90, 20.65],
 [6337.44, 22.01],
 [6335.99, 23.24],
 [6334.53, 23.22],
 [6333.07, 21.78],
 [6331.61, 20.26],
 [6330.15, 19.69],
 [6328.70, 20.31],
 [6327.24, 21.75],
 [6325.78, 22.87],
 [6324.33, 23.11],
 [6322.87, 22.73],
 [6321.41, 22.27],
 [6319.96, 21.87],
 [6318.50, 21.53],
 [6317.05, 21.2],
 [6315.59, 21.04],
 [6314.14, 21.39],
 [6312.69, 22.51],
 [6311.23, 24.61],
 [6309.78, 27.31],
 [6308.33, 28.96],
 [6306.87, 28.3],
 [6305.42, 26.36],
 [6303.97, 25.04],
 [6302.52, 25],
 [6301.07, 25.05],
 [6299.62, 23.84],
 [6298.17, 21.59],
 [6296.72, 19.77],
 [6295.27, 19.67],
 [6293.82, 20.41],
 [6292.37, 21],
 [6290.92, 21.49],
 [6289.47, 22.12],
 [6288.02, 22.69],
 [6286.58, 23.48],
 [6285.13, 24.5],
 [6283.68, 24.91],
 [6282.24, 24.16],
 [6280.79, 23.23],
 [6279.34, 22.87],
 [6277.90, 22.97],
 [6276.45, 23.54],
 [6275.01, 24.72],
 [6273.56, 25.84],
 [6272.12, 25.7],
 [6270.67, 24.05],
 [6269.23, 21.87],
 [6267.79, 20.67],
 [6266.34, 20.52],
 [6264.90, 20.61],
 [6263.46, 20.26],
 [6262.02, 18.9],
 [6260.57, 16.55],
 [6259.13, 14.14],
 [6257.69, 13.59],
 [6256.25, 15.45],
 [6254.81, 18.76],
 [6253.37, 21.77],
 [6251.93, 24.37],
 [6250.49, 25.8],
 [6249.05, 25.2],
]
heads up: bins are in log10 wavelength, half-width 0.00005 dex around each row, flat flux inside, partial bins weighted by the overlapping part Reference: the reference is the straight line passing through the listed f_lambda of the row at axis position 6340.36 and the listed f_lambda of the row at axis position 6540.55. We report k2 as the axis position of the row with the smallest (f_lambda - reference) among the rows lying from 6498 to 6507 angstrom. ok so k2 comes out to 6498.52 angstrom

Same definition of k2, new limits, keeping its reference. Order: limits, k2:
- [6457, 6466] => 6462.70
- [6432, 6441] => 6440.42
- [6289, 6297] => 6295.27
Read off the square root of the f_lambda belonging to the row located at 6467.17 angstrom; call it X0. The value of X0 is 4.80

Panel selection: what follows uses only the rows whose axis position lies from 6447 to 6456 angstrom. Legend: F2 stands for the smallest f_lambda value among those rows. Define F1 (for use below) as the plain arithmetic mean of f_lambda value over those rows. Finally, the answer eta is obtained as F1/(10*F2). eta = 0.123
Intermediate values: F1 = 18.0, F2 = 14.69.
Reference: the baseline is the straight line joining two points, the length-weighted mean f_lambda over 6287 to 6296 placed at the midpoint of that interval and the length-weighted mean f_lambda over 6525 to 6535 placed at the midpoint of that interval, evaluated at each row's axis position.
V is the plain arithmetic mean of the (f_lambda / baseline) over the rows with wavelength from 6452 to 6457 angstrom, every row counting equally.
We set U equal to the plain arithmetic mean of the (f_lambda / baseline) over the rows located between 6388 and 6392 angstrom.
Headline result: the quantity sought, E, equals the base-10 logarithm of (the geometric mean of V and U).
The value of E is 0.01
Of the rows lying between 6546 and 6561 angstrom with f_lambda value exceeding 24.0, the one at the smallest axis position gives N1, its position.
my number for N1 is 6546.58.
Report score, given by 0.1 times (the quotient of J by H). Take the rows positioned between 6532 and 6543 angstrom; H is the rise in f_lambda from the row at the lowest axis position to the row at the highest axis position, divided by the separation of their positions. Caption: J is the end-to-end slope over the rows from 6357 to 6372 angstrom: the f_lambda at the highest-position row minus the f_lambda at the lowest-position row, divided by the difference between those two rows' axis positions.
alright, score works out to -0.01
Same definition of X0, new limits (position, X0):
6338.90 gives 4.54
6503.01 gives 4.90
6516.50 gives 4.94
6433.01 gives 4.65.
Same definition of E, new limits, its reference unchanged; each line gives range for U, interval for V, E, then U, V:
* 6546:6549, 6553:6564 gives 0.22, 1.43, 1.89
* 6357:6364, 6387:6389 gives 0.04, 1.04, 1.15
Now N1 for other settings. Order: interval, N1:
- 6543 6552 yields 6543.56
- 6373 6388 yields 6387.25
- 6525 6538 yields 6537.54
